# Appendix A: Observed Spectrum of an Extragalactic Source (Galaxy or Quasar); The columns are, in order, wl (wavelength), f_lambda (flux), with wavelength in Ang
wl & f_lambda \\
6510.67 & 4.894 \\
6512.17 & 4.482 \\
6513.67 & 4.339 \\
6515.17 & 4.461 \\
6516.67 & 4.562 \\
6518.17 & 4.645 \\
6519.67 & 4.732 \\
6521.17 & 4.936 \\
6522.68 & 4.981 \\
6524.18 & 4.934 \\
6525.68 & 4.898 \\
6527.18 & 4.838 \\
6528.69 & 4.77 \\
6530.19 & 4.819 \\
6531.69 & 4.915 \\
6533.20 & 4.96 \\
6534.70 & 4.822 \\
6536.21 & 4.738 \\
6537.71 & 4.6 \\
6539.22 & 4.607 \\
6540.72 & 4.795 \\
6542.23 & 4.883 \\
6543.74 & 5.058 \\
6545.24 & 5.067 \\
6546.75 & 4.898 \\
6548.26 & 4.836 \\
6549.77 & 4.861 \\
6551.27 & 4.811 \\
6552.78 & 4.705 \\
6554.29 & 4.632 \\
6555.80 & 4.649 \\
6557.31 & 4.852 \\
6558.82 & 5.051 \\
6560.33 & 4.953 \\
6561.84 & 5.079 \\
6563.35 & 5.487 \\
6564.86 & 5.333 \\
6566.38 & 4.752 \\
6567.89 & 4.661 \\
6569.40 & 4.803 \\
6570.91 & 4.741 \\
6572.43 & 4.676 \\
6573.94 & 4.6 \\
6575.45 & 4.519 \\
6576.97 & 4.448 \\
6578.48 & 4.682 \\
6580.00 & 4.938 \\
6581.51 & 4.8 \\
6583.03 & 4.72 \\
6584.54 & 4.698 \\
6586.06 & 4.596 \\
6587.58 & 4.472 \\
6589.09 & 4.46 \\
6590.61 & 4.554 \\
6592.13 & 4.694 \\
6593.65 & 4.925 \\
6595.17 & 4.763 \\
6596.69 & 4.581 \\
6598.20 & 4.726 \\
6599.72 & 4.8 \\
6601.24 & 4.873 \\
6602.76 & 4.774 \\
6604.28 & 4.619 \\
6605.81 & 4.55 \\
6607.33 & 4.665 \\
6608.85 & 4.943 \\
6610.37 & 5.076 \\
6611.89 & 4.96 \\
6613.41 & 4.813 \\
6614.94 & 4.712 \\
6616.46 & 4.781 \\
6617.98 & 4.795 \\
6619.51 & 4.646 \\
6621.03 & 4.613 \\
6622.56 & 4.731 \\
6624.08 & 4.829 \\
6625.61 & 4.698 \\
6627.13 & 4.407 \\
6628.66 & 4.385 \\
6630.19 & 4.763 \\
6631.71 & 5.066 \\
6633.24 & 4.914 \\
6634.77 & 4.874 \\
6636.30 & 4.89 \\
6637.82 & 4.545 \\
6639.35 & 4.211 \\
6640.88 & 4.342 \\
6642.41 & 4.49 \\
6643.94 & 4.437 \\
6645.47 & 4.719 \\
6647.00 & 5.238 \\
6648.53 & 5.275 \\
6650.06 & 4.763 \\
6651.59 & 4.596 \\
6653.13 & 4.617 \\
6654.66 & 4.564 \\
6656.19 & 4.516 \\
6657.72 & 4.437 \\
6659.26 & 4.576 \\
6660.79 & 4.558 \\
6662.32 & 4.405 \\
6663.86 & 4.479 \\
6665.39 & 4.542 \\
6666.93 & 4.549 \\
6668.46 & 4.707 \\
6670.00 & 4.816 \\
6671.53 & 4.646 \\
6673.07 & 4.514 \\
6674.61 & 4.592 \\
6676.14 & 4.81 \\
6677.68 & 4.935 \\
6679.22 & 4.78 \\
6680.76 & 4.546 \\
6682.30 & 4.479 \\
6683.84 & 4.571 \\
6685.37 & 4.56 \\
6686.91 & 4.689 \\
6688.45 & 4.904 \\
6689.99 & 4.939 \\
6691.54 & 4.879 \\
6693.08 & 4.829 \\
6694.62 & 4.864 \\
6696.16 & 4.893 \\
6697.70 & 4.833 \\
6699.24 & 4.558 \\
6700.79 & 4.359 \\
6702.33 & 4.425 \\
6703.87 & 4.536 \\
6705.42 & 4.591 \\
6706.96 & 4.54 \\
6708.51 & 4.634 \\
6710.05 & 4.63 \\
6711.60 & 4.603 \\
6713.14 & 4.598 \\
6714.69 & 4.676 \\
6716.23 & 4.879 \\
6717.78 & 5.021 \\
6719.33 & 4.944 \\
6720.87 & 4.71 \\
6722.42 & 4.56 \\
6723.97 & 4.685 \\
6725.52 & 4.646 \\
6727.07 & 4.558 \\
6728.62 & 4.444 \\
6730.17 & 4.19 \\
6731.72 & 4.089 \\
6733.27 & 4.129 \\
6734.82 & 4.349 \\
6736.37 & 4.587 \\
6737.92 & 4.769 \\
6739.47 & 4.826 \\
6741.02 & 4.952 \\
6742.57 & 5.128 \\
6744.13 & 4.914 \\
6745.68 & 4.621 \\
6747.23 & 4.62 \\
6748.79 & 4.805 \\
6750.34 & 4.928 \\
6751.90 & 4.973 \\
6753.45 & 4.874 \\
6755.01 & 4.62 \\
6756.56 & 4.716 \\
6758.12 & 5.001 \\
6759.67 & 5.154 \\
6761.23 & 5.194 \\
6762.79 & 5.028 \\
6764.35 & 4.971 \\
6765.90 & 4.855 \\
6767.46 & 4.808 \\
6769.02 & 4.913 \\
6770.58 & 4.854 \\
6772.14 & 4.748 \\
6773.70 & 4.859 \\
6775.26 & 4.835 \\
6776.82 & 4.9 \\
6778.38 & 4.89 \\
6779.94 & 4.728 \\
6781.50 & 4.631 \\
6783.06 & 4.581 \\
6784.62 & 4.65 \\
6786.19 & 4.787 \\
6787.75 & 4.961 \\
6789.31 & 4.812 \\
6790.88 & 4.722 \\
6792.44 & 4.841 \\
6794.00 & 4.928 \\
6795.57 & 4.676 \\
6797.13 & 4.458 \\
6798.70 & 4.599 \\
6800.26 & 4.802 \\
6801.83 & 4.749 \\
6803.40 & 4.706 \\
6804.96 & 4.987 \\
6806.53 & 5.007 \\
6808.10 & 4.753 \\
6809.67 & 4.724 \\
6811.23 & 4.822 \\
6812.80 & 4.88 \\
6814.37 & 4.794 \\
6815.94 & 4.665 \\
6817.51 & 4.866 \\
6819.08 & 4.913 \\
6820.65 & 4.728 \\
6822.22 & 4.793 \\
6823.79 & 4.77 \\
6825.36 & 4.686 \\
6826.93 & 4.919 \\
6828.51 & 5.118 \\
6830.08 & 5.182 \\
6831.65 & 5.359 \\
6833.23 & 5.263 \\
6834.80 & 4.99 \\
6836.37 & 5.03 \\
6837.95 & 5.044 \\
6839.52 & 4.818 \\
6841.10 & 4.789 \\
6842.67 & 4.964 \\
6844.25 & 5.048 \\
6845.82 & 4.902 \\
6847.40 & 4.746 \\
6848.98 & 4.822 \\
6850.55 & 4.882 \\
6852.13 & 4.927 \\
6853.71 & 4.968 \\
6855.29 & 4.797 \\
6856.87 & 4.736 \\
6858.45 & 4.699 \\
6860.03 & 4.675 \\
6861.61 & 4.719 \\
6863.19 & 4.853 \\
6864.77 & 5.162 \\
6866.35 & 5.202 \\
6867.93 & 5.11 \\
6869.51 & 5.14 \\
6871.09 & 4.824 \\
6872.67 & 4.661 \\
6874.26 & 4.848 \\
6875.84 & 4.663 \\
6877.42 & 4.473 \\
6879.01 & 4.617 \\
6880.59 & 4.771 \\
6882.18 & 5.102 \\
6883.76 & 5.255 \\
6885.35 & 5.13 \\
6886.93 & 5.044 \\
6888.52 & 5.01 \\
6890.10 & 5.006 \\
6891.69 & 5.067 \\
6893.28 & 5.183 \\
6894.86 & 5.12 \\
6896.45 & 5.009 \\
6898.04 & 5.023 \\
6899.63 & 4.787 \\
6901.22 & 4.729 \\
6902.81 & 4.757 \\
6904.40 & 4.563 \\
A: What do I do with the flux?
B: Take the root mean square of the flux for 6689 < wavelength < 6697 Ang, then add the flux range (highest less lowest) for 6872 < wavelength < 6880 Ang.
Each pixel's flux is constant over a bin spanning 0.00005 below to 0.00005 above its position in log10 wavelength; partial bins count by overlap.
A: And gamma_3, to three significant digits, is 5.26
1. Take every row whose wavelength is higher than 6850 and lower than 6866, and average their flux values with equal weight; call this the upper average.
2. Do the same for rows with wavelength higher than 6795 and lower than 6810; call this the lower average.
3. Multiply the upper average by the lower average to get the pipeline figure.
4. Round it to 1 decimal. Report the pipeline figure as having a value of 23.0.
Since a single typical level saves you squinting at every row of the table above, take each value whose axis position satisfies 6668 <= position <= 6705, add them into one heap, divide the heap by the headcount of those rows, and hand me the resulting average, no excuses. 4.69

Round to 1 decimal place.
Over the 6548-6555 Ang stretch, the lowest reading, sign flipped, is -4.6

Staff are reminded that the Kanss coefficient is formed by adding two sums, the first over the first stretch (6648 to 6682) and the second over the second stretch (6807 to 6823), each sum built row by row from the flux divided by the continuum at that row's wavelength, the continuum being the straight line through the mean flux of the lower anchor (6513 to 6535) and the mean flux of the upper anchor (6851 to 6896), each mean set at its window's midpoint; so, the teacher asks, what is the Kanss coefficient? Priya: 31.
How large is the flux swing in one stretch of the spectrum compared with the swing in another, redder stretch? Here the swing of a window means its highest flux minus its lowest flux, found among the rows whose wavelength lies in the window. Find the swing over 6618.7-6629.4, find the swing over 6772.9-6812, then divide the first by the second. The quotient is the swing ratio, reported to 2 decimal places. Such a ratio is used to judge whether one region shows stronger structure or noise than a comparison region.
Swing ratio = 0.81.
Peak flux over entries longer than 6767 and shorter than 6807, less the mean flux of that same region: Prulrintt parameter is 0.22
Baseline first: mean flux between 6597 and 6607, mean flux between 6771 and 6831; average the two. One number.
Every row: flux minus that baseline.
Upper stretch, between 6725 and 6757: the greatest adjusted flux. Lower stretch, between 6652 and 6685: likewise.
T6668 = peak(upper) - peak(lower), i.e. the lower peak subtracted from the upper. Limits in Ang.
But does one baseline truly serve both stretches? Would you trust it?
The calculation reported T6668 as 0.19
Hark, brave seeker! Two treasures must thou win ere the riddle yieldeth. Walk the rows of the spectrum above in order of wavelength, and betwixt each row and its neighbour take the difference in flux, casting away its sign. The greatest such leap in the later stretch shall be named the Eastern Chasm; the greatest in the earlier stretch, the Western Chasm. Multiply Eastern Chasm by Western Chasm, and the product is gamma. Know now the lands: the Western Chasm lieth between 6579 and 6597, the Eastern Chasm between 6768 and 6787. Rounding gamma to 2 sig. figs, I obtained 0.037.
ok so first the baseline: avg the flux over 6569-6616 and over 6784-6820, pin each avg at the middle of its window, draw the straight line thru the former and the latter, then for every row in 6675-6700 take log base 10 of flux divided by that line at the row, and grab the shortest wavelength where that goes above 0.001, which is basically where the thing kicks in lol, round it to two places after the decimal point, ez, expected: 6676.14 Ang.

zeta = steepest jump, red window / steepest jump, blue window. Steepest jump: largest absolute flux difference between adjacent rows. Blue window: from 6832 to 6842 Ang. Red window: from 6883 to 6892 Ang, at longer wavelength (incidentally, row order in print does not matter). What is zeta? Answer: 0.46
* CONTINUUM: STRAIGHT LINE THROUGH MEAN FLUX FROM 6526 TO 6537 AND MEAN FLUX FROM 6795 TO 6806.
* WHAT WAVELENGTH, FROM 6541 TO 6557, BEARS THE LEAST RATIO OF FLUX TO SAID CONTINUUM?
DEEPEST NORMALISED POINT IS 6554.29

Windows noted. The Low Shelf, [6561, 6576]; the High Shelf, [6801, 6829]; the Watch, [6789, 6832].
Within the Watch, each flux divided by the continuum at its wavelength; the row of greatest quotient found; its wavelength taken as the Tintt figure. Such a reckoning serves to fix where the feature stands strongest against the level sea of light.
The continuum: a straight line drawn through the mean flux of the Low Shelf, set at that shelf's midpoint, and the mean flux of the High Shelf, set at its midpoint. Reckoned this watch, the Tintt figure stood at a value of 6831.65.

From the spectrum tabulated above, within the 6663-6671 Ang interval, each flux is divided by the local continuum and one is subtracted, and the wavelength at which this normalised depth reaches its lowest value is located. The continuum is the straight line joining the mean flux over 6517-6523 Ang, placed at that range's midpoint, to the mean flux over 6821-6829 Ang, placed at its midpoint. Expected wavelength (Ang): 6663.86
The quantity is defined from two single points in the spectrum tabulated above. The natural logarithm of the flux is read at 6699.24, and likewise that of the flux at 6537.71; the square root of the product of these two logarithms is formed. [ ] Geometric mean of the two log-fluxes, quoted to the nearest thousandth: 1.521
